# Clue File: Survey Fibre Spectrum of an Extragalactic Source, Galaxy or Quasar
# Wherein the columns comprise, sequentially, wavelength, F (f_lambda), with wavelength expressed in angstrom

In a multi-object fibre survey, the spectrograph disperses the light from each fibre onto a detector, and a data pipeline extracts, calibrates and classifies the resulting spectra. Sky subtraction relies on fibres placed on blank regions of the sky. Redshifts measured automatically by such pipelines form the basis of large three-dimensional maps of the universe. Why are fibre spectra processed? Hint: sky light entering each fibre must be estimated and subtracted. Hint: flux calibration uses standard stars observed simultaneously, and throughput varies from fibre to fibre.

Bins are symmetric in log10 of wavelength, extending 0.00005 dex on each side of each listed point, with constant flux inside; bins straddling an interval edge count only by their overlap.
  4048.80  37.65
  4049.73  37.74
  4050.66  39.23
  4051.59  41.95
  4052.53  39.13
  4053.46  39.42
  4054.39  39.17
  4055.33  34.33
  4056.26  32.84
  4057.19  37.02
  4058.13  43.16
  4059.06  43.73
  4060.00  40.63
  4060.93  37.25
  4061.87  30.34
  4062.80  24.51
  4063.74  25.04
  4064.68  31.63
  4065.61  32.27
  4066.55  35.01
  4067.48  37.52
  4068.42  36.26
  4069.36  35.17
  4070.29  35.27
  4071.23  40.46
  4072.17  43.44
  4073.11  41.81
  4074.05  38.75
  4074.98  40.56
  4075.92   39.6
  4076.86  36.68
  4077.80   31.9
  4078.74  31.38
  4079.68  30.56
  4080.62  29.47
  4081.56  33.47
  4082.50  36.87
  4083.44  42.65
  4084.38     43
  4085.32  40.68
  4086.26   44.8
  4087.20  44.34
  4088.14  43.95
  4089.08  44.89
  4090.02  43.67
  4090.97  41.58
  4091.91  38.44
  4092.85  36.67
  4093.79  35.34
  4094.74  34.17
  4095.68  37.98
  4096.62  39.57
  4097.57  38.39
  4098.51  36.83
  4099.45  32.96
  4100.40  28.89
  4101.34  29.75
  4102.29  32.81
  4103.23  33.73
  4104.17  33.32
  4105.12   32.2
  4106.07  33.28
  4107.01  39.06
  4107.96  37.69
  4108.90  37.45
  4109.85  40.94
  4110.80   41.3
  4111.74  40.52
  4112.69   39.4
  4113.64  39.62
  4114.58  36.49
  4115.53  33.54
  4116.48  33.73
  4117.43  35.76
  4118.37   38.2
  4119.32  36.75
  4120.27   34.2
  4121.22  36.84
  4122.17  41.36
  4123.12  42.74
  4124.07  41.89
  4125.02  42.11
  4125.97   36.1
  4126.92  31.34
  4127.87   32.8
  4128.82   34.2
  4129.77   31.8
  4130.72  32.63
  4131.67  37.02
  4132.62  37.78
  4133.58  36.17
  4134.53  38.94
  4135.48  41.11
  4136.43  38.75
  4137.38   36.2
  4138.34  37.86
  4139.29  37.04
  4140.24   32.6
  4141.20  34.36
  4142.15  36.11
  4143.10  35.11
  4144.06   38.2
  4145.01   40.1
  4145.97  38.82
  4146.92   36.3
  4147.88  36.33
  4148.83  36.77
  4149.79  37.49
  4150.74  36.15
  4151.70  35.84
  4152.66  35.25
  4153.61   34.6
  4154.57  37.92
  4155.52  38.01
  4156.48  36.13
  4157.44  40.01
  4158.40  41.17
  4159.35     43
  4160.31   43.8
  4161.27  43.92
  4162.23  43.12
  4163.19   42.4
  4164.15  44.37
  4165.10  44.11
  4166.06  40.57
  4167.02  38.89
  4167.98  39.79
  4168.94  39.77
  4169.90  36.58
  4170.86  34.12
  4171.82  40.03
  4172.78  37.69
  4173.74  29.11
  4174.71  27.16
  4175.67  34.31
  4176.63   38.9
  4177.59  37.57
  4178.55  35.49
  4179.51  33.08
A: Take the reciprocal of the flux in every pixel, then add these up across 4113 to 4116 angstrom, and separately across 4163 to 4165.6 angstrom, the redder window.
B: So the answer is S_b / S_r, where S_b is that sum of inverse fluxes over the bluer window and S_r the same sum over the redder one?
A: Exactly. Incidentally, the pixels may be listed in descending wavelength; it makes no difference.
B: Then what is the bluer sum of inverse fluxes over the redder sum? 1.20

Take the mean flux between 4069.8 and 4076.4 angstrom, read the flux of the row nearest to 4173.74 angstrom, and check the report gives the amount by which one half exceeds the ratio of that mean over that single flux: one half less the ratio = -0.87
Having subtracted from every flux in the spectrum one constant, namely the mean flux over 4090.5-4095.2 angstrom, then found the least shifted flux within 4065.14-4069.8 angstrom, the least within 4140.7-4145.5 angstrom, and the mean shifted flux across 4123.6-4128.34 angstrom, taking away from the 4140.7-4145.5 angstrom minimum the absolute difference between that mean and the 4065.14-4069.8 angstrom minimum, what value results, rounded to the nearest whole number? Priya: -7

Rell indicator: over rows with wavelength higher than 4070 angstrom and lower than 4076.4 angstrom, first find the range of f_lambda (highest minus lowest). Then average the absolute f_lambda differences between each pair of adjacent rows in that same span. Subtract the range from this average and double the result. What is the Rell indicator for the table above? -11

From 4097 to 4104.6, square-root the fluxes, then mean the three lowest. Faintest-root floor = 5.52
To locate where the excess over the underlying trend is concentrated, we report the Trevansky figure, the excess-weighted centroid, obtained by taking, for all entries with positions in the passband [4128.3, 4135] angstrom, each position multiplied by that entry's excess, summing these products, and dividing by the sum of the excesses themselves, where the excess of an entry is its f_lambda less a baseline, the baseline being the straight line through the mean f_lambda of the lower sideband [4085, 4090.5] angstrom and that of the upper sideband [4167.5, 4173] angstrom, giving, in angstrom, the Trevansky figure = 4130.9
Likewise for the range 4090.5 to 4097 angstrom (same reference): 4094.0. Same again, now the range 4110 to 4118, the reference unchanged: 4115.3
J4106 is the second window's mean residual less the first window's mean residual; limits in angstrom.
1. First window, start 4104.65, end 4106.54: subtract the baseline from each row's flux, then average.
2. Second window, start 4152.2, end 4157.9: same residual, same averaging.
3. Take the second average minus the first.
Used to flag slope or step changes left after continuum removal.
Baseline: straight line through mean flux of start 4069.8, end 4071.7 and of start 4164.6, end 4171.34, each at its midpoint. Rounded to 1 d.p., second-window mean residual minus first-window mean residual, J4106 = 3.6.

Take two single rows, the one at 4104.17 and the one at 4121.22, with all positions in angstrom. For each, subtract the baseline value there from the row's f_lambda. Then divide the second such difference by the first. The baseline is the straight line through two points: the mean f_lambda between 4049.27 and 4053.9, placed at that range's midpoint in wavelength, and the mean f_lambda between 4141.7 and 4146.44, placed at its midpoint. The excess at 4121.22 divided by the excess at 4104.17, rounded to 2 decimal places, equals 0.25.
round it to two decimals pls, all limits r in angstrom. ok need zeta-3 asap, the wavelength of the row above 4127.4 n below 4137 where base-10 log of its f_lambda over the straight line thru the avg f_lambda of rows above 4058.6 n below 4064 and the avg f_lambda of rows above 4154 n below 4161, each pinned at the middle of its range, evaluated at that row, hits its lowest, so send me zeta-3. 4129.77 angstrom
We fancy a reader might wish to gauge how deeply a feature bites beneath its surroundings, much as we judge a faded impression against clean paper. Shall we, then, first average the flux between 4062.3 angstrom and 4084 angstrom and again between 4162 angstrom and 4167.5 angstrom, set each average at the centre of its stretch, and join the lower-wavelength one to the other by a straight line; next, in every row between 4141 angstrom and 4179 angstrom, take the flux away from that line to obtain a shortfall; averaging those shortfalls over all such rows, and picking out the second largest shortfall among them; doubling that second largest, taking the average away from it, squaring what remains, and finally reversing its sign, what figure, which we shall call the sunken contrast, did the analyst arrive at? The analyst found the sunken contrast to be -565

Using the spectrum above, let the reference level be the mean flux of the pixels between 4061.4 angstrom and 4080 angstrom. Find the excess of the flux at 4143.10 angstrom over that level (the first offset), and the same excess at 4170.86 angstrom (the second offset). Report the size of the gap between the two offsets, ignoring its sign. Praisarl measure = 1.0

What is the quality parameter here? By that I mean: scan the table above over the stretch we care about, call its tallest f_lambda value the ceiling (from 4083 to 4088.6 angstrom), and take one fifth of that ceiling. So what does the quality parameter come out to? 8.96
